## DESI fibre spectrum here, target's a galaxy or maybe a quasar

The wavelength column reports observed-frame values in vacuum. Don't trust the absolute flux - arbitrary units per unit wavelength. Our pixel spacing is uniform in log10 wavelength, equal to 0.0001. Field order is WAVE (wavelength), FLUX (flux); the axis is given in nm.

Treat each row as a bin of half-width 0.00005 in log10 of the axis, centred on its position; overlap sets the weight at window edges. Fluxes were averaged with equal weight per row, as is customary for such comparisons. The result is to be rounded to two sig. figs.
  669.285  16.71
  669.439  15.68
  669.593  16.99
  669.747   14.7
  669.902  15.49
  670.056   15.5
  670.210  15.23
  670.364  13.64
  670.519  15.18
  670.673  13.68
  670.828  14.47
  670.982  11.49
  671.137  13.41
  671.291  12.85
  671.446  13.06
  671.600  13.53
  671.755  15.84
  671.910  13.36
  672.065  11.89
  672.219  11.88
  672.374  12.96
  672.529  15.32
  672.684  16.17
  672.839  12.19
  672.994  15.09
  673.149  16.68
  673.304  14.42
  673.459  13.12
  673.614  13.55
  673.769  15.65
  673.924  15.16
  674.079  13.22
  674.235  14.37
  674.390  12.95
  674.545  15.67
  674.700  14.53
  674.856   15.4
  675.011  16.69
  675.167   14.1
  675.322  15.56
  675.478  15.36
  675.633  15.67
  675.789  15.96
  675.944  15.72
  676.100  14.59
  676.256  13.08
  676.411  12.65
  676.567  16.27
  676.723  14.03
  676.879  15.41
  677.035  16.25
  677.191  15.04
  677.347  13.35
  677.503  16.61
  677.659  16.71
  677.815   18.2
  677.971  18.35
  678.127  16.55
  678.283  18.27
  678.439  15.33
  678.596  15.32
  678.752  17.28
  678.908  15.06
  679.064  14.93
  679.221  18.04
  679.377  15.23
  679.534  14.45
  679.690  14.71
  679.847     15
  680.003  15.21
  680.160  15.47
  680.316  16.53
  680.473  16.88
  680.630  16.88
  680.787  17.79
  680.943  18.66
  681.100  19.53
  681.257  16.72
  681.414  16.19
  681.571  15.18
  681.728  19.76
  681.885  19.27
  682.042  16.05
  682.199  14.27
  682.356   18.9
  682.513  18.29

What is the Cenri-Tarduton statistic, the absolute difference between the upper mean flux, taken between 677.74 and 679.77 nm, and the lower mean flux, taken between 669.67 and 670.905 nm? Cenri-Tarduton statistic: 1.5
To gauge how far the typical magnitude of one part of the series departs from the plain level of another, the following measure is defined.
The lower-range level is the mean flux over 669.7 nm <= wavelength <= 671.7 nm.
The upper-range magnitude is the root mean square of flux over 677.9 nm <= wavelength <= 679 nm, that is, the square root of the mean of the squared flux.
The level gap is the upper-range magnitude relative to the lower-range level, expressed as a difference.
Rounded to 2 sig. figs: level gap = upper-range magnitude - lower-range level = 2.6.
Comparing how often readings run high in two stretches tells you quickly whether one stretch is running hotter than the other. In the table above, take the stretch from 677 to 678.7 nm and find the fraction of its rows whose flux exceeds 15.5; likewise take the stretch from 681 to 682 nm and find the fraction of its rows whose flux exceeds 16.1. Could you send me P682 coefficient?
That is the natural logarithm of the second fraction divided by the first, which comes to 0.27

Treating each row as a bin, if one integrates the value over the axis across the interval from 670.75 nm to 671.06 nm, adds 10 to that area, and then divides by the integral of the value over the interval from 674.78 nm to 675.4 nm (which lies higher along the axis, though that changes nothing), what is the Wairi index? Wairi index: 1.5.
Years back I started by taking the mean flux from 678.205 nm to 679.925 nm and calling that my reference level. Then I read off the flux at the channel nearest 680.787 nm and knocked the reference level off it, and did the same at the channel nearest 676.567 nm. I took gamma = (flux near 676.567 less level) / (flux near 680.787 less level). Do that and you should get 0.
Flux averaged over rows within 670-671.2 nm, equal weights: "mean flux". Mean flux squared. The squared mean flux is 198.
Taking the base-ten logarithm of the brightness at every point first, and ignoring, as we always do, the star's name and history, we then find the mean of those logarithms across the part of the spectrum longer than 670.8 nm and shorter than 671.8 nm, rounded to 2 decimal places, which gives 1.13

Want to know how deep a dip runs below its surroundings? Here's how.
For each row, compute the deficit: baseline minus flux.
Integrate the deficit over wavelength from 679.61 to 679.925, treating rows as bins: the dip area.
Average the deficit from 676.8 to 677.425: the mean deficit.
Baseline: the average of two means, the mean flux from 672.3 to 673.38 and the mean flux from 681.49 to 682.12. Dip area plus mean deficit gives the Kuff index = 1.5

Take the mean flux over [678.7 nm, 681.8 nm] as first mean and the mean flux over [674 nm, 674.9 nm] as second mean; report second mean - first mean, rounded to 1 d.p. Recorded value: -2.1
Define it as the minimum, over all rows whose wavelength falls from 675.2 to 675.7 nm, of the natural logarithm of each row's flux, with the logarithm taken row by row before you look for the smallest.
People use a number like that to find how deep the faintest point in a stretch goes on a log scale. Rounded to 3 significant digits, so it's 2.73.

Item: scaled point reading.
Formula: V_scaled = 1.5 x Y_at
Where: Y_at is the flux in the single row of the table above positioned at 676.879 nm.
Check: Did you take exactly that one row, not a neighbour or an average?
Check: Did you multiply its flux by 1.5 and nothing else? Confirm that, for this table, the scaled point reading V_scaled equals 23.1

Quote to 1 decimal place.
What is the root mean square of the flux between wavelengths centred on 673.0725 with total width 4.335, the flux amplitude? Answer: 14.2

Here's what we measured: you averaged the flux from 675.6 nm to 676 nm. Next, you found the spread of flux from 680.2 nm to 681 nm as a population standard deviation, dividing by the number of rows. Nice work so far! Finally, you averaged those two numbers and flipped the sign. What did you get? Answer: -8.3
